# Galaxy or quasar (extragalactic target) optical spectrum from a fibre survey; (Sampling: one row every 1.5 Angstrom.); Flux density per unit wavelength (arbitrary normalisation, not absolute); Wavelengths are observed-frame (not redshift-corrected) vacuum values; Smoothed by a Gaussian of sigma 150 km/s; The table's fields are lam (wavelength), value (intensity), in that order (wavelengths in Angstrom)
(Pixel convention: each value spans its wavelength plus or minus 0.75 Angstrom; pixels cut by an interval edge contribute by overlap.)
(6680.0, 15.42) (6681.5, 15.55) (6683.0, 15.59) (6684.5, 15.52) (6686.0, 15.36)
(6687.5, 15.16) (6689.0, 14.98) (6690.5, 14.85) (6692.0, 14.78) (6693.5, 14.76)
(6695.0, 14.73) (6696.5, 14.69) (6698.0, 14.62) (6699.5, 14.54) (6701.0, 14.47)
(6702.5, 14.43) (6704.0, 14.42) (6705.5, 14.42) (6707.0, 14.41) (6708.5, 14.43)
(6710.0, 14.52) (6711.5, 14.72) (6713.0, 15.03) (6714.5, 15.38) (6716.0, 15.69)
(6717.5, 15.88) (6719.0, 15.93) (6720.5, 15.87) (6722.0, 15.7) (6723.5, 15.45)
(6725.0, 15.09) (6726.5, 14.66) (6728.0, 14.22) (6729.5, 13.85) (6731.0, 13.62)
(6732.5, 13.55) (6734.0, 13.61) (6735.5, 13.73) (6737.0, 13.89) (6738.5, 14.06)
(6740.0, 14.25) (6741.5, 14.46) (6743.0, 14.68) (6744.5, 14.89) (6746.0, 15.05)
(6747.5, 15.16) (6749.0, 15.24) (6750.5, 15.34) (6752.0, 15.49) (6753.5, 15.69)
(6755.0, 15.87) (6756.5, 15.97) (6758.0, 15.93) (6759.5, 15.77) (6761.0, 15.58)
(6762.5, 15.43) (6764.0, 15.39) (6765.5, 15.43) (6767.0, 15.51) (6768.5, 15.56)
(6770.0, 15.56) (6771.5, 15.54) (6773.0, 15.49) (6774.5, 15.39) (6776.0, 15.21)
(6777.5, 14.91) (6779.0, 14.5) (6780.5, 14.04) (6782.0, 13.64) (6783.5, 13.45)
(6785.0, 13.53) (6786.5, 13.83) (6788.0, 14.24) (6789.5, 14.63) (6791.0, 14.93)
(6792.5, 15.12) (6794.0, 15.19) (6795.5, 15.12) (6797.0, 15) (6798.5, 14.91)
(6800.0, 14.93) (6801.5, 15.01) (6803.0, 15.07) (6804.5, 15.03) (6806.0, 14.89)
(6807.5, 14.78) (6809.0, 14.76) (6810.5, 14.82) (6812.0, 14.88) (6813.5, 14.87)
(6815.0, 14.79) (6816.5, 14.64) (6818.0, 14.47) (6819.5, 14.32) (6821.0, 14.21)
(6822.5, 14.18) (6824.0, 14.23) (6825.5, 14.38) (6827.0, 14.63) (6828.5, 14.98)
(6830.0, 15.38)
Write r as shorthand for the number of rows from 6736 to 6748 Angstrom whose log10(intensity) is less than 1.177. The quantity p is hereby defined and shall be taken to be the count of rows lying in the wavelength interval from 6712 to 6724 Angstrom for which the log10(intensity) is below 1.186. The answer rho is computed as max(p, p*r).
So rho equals 6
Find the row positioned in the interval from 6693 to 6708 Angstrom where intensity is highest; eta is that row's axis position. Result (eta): 6693.5 Angstrom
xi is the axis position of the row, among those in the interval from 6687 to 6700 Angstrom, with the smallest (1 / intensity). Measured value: 6687.5 Angstrom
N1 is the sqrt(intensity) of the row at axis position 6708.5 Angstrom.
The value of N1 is 3.80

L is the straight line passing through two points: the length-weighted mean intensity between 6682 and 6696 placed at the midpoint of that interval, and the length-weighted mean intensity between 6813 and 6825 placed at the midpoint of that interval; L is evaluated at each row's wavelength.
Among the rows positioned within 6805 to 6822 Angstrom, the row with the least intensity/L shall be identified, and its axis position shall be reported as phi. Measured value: 6821.0 Angstrom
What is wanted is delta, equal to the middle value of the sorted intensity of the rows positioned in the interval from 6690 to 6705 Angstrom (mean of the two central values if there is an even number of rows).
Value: 14.7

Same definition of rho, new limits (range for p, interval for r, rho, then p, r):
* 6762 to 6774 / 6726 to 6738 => 0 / 0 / 8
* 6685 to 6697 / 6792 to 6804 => 28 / 7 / 4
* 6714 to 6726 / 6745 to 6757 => 1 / 1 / 0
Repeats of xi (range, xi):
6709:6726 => 6719.0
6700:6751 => 6719.0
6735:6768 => 6756.5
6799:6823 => 6803.0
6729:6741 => 6740.0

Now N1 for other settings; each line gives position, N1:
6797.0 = 3.87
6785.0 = 3.68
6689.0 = 3.87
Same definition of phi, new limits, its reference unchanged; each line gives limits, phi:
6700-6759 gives 6732.5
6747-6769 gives 6747.5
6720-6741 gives 6732.5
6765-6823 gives 6783.5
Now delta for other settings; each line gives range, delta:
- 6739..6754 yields 15.1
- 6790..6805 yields 15.0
